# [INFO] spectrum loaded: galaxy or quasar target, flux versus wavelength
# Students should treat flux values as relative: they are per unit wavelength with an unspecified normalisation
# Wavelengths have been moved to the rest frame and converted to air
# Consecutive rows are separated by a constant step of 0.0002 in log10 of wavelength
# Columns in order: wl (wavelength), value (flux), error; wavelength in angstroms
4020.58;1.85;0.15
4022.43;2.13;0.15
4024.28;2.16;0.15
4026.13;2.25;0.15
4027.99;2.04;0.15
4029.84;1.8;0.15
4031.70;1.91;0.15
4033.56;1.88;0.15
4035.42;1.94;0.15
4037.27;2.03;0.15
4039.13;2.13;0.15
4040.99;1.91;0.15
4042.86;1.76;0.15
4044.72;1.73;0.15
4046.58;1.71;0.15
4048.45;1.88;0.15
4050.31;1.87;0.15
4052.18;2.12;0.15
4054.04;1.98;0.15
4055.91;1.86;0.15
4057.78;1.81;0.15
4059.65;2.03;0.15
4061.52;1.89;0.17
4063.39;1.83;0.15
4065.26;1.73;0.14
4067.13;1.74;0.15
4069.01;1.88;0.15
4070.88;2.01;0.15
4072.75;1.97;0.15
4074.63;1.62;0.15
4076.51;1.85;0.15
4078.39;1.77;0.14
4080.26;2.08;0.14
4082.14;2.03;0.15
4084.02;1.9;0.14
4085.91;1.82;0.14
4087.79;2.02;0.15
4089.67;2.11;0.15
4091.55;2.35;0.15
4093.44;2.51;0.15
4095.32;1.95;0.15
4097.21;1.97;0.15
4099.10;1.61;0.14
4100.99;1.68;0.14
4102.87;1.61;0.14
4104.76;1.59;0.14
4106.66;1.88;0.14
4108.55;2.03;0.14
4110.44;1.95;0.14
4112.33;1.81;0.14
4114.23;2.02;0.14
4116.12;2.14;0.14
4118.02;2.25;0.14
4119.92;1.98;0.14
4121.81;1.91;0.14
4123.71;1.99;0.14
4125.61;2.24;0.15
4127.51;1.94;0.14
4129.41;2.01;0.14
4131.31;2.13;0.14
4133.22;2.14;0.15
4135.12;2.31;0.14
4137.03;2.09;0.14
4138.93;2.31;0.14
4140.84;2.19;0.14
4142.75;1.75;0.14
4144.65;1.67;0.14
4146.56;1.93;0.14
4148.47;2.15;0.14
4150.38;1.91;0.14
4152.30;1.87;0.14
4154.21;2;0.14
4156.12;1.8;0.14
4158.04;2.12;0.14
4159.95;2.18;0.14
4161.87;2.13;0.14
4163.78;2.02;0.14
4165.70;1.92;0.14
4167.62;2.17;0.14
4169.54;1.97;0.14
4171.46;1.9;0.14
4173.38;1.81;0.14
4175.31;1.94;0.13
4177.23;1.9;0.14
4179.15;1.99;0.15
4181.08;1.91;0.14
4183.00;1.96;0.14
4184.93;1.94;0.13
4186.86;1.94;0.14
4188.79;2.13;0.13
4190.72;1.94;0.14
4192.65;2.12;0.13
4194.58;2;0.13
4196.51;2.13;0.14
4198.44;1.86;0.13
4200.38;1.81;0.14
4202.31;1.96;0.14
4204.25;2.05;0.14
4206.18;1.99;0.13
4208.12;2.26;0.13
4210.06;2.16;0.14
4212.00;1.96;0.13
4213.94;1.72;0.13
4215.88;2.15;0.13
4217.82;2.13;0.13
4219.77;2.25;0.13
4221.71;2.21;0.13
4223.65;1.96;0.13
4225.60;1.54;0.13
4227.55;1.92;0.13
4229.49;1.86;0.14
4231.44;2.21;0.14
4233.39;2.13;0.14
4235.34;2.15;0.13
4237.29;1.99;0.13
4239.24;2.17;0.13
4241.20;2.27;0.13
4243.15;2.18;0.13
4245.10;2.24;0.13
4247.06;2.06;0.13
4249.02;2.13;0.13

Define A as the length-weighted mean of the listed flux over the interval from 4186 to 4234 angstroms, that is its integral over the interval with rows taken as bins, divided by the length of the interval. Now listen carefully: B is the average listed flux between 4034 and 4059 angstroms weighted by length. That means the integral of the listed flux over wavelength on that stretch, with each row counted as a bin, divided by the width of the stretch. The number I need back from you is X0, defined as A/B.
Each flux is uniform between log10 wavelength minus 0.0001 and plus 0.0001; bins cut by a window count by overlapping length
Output 1.06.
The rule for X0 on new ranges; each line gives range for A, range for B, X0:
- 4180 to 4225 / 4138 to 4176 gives 1.02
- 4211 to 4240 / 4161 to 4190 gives 1.02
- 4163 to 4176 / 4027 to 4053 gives 1.03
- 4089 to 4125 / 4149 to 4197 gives 0.99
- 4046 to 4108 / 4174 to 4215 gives 0.96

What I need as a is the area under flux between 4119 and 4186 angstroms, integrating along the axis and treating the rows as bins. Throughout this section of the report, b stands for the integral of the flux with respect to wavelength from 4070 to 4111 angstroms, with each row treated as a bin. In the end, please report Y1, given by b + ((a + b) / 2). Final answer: 185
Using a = 134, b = 79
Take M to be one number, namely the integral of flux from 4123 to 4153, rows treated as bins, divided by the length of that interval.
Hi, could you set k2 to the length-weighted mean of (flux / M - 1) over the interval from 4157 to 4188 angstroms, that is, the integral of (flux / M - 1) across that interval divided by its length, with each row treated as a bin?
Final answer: -0.026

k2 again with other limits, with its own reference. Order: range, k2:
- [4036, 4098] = -0.052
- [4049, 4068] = -0.076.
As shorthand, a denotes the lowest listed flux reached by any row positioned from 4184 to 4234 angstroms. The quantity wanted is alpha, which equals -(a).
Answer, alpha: -1.54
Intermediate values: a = 1.54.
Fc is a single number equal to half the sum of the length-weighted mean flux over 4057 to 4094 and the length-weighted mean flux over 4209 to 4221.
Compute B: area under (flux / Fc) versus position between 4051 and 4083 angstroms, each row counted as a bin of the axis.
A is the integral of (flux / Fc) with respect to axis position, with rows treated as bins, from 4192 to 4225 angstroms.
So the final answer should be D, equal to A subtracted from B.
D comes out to -3.3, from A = 33.5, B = 30.2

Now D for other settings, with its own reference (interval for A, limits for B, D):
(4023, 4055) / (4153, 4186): 1.5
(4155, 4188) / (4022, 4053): -2.4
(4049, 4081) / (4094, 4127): 1.6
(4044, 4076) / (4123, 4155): 2.8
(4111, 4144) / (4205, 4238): -0.5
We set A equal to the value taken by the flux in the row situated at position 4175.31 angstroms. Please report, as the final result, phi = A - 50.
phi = -48.1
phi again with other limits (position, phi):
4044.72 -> -48.3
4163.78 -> -48.0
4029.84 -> -48.2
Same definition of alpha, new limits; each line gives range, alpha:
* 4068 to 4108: -1.59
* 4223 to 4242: -1.54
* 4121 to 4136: -1.91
